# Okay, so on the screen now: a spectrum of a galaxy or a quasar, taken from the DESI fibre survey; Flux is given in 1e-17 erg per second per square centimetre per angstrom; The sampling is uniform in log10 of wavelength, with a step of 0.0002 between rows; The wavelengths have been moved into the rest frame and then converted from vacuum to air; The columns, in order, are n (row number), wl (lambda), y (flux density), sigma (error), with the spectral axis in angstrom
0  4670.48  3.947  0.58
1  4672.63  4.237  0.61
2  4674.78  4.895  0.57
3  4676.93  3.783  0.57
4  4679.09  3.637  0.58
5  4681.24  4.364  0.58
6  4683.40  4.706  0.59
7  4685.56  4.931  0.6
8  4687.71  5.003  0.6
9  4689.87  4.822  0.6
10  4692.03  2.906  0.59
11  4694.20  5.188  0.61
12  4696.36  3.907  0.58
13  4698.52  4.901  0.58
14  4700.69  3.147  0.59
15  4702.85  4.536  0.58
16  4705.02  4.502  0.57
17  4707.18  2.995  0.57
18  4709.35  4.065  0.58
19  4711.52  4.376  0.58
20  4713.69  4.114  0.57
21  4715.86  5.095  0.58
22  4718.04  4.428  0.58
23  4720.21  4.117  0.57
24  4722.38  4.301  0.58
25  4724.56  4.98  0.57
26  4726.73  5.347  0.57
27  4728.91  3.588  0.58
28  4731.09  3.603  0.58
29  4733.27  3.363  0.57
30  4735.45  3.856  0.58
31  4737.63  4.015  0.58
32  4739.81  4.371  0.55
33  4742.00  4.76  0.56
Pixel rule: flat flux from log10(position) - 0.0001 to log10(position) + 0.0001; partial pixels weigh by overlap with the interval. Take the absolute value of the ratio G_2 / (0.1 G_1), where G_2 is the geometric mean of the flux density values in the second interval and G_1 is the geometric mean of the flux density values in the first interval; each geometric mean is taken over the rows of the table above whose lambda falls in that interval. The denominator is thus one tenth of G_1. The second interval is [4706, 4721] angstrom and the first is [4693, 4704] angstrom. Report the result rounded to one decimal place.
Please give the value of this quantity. 9.7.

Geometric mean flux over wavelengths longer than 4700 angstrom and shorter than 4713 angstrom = 3.88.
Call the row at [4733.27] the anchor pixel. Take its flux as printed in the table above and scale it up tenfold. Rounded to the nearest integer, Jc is 34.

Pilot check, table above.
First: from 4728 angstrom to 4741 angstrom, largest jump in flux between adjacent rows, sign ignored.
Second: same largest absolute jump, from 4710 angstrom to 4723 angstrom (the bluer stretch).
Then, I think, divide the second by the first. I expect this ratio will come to 2.0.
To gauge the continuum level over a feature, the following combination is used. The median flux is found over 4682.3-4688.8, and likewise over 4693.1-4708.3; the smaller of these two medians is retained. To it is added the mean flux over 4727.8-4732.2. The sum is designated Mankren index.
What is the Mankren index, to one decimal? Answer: 8.1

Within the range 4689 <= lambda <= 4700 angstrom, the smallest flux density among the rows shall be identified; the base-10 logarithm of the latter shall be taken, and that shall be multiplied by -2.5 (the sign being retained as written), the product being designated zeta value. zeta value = -1.16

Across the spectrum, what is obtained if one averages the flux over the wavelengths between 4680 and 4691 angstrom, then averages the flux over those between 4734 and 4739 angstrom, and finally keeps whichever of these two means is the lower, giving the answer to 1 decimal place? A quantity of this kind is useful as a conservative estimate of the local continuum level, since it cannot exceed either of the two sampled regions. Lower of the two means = 3.9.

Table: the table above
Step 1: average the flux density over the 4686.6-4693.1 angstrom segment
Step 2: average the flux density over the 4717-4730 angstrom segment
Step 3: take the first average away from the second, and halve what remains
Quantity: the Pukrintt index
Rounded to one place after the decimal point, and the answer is 0.1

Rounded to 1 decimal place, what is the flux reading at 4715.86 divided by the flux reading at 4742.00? 1.1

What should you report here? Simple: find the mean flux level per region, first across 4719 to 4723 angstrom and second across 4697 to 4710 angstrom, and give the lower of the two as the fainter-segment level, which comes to 4.02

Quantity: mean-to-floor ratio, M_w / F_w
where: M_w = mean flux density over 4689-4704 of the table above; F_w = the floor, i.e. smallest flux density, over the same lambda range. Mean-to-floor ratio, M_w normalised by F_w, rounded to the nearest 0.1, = 1.4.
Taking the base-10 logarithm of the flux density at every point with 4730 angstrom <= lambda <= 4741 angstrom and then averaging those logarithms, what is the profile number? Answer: 0.583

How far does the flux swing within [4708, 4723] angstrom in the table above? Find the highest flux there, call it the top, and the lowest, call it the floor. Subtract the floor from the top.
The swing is 1.03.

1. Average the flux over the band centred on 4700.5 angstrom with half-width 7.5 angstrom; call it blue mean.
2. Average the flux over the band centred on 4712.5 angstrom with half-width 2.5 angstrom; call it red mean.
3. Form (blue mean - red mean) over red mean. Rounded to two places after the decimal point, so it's -0.02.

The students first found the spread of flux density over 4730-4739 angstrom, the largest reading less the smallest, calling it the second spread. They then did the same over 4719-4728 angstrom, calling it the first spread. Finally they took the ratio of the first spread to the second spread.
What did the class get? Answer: 1.9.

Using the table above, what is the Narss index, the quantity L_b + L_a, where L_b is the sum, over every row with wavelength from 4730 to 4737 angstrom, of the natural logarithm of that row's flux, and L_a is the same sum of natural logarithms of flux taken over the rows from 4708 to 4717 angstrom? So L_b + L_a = 10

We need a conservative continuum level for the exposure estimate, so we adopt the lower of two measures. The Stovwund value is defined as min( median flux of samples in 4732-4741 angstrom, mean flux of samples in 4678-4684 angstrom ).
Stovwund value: 3.94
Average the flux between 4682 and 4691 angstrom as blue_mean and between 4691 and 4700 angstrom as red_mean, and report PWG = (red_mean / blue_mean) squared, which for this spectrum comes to 0.75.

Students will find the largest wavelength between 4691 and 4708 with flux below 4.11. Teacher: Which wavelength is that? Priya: 4707.18 angstrom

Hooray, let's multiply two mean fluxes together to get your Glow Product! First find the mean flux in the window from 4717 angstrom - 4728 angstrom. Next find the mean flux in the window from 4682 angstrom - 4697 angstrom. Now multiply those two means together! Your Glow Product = 20.8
